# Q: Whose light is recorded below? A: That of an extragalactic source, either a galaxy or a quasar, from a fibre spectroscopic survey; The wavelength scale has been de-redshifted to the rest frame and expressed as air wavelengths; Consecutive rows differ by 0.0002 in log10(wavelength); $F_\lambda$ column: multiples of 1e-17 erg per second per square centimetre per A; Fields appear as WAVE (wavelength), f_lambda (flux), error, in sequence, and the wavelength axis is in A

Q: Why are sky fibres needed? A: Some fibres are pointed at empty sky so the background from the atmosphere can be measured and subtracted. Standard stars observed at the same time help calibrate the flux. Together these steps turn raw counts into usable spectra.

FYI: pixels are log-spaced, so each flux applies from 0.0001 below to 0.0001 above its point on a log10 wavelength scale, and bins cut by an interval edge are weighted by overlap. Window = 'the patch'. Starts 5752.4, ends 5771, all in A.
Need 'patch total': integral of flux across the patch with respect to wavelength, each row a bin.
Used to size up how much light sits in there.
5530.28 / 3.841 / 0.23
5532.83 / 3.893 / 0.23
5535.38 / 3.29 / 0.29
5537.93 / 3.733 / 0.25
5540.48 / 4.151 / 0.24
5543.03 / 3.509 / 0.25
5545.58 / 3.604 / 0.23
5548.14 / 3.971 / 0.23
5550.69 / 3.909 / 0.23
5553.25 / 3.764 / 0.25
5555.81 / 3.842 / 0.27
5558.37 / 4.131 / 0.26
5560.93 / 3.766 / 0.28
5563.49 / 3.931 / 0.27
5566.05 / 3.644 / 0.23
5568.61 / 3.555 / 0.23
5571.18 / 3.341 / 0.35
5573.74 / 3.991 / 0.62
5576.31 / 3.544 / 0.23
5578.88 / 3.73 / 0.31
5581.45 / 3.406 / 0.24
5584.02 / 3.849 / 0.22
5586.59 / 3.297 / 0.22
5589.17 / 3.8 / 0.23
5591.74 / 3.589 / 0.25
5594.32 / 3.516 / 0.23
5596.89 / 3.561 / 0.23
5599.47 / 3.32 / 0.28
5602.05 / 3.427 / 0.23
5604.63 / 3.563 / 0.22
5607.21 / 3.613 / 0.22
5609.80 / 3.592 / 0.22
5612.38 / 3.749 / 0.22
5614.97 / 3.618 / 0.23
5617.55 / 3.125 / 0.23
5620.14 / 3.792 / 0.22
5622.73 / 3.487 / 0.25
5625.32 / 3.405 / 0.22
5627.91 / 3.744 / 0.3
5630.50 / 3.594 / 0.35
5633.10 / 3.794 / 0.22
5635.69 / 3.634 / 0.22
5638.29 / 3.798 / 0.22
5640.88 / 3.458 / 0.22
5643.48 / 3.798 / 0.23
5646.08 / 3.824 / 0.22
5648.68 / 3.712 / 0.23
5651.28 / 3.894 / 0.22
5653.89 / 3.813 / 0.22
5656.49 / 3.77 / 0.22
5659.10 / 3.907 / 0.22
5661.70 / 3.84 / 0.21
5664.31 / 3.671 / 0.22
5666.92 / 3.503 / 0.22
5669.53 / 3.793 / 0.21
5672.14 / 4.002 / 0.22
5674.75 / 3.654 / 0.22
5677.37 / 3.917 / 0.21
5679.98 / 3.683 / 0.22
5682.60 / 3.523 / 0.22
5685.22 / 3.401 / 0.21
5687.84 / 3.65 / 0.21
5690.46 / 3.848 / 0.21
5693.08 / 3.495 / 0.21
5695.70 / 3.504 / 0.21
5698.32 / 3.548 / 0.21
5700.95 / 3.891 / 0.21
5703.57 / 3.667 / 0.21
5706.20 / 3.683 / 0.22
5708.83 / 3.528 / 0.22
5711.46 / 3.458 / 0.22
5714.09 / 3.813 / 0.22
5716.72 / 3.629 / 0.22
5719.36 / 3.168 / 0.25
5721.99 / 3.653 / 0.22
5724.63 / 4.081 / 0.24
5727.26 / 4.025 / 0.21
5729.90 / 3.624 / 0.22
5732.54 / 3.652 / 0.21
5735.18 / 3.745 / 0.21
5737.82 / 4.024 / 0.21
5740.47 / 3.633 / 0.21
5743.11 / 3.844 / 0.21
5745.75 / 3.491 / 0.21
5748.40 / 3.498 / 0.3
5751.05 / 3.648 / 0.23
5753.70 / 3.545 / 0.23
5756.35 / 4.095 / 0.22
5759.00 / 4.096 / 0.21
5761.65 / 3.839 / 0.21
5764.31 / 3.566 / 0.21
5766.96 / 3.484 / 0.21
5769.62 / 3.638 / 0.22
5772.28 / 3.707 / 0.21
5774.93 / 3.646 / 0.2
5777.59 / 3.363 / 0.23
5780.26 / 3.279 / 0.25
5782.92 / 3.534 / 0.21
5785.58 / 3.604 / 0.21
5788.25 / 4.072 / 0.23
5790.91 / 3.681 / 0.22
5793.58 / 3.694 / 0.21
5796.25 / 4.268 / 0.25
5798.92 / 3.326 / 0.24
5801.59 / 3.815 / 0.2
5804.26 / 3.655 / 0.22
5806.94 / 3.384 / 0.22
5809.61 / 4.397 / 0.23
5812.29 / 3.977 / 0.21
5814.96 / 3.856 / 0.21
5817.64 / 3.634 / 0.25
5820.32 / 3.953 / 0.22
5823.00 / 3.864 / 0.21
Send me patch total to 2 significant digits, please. 70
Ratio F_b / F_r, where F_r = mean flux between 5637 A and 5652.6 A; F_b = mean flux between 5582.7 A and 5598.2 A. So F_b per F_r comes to 0.96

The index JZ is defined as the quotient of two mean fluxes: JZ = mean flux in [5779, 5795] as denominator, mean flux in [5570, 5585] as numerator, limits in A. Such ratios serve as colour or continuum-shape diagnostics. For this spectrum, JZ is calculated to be 1.00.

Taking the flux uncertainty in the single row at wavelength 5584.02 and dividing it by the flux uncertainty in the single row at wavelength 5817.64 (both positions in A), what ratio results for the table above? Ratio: 0.88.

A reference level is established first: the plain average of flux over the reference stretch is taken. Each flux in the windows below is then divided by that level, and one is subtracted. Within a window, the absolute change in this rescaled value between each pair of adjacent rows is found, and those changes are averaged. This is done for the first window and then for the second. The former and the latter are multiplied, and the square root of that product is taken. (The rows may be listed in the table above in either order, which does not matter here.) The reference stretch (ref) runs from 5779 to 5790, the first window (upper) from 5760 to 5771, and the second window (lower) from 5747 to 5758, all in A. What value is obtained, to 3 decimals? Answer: 0.059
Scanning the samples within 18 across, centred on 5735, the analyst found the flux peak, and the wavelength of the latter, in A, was 5727.26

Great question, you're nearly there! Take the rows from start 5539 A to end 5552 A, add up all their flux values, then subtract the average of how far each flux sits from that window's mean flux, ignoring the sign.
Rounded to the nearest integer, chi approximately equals 19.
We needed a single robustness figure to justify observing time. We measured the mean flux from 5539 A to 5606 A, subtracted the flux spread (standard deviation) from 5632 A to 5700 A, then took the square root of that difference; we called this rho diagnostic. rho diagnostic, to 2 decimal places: 1.88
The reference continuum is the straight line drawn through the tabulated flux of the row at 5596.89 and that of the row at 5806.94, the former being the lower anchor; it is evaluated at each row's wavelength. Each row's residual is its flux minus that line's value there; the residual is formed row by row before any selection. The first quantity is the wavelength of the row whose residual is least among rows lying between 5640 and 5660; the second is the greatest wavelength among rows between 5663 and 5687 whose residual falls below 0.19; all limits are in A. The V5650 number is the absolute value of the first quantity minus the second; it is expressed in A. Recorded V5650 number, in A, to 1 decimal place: 44.3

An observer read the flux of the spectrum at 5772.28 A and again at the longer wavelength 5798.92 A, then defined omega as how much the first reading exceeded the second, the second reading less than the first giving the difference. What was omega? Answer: 0.4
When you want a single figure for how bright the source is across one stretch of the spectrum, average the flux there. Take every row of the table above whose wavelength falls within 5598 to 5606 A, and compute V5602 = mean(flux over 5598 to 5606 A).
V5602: 3.44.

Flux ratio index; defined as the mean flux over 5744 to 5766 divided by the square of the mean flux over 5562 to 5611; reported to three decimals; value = 0.288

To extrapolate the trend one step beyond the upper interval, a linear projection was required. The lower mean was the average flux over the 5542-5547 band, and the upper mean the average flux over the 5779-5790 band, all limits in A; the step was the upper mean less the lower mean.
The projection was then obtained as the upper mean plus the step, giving 3.69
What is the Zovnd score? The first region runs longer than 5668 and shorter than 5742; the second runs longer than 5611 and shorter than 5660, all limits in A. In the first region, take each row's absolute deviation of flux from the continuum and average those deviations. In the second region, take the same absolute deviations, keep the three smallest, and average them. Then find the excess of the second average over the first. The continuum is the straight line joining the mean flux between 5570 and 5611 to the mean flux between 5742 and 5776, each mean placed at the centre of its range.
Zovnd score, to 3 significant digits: -0.138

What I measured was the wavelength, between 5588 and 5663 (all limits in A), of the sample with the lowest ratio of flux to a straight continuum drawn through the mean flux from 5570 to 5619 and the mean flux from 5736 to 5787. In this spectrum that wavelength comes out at 5617.55 A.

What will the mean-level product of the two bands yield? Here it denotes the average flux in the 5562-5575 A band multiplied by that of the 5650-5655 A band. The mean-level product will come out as 14.2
